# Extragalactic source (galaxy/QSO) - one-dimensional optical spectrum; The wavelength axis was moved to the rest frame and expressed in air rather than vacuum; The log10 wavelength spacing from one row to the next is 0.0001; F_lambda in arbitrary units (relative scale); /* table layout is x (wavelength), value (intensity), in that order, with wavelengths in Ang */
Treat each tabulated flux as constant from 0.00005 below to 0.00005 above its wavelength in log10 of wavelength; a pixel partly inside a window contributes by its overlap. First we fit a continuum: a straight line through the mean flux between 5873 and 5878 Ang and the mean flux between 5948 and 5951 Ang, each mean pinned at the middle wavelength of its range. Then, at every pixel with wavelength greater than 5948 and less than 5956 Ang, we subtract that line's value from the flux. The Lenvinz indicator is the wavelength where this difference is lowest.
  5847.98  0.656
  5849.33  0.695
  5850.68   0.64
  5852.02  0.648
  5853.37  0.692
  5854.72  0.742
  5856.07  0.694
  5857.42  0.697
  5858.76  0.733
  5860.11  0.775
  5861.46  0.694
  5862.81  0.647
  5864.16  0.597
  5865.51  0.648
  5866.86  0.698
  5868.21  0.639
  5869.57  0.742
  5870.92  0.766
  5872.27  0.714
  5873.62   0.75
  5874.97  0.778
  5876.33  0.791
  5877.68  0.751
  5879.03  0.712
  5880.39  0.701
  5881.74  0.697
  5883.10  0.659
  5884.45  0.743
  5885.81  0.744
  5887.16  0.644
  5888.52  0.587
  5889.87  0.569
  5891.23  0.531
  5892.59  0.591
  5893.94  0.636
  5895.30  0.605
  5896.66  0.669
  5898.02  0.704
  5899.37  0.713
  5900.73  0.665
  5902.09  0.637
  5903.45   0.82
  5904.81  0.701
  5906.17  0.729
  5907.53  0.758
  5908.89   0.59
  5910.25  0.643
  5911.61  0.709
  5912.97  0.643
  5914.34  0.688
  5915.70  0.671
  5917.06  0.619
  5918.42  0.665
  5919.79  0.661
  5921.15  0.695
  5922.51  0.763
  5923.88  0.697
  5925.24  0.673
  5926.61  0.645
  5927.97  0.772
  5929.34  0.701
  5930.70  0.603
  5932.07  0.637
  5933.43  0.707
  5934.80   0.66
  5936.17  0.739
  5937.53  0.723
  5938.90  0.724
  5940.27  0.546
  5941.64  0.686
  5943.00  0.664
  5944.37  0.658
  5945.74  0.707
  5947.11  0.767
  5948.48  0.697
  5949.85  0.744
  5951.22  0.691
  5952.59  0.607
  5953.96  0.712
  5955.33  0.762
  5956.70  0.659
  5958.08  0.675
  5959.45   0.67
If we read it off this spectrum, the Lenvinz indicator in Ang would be 5952.59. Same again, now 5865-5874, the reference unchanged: 5868.21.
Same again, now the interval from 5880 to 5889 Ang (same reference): 5888.52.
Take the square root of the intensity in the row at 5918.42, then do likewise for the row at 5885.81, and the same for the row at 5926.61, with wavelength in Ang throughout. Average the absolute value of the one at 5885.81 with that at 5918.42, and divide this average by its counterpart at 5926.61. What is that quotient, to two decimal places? 1.04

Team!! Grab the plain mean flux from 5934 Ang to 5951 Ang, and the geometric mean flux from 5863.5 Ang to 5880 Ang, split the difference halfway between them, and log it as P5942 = 0.703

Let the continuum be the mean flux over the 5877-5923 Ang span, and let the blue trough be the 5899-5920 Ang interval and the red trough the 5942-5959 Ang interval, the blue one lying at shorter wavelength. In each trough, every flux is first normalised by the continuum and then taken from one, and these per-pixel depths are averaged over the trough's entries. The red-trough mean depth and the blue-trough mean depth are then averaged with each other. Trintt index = -0.022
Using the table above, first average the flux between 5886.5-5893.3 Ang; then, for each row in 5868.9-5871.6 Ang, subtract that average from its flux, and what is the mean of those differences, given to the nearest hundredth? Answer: 0.17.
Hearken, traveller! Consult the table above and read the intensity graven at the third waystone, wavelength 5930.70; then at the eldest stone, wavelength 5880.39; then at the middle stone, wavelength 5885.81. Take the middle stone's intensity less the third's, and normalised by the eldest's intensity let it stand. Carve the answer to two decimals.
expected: 0.20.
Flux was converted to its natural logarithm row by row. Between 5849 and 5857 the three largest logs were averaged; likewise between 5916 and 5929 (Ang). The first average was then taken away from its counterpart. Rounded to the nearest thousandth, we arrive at 0.046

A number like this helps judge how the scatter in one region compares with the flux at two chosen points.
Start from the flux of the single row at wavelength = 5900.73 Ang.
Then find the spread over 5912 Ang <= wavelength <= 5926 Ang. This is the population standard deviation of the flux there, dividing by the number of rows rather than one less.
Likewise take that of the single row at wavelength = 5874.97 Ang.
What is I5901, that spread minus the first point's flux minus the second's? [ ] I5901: -1.407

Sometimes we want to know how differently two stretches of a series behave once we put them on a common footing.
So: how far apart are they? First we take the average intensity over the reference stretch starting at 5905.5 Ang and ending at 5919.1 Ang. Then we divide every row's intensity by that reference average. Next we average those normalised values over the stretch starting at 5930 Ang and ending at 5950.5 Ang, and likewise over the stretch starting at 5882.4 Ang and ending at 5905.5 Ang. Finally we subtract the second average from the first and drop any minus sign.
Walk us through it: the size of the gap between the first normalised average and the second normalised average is 0.036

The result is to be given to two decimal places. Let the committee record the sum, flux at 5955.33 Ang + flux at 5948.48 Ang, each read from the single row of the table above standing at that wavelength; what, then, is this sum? 1.46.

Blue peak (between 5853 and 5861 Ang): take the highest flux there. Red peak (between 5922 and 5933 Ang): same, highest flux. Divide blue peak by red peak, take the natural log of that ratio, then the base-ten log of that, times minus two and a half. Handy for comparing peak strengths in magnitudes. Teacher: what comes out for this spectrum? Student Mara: 6.0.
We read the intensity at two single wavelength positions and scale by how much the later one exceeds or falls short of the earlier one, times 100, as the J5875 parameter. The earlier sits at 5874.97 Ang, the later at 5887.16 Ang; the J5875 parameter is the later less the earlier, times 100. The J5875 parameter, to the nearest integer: -13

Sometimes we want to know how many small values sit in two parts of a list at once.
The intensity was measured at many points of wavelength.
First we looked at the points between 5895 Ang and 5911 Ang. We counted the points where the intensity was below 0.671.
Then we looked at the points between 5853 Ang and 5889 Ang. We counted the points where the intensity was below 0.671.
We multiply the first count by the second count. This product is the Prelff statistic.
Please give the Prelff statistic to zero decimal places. 42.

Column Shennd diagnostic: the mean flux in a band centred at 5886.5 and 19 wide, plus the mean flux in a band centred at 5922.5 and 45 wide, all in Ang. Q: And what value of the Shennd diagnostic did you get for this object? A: 1.34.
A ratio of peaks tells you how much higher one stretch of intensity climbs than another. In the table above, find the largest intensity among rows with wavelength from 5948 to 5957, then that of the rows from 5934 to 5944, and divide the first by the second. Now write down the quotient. 1.03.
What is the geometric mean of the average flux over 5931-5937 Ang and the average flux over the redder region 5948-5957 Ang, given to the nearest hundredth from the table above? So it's 0.69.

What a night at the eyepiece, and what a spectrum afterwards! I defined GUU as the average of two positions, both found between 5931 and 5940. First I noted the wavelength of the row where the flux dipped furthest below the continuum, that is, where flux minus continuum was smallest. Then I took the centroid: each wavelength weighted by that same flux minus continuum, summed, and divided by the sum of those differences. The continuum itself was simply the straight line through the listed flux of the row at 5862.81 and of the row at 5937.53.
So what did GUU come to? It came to 5932.5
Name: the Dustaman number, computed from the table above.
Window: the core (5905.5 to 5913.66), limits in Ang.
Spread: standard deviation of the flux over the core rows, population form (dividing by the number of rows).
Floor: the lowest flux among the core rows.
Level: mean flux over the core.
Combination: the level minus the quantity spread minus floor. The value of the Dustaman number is 1.21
